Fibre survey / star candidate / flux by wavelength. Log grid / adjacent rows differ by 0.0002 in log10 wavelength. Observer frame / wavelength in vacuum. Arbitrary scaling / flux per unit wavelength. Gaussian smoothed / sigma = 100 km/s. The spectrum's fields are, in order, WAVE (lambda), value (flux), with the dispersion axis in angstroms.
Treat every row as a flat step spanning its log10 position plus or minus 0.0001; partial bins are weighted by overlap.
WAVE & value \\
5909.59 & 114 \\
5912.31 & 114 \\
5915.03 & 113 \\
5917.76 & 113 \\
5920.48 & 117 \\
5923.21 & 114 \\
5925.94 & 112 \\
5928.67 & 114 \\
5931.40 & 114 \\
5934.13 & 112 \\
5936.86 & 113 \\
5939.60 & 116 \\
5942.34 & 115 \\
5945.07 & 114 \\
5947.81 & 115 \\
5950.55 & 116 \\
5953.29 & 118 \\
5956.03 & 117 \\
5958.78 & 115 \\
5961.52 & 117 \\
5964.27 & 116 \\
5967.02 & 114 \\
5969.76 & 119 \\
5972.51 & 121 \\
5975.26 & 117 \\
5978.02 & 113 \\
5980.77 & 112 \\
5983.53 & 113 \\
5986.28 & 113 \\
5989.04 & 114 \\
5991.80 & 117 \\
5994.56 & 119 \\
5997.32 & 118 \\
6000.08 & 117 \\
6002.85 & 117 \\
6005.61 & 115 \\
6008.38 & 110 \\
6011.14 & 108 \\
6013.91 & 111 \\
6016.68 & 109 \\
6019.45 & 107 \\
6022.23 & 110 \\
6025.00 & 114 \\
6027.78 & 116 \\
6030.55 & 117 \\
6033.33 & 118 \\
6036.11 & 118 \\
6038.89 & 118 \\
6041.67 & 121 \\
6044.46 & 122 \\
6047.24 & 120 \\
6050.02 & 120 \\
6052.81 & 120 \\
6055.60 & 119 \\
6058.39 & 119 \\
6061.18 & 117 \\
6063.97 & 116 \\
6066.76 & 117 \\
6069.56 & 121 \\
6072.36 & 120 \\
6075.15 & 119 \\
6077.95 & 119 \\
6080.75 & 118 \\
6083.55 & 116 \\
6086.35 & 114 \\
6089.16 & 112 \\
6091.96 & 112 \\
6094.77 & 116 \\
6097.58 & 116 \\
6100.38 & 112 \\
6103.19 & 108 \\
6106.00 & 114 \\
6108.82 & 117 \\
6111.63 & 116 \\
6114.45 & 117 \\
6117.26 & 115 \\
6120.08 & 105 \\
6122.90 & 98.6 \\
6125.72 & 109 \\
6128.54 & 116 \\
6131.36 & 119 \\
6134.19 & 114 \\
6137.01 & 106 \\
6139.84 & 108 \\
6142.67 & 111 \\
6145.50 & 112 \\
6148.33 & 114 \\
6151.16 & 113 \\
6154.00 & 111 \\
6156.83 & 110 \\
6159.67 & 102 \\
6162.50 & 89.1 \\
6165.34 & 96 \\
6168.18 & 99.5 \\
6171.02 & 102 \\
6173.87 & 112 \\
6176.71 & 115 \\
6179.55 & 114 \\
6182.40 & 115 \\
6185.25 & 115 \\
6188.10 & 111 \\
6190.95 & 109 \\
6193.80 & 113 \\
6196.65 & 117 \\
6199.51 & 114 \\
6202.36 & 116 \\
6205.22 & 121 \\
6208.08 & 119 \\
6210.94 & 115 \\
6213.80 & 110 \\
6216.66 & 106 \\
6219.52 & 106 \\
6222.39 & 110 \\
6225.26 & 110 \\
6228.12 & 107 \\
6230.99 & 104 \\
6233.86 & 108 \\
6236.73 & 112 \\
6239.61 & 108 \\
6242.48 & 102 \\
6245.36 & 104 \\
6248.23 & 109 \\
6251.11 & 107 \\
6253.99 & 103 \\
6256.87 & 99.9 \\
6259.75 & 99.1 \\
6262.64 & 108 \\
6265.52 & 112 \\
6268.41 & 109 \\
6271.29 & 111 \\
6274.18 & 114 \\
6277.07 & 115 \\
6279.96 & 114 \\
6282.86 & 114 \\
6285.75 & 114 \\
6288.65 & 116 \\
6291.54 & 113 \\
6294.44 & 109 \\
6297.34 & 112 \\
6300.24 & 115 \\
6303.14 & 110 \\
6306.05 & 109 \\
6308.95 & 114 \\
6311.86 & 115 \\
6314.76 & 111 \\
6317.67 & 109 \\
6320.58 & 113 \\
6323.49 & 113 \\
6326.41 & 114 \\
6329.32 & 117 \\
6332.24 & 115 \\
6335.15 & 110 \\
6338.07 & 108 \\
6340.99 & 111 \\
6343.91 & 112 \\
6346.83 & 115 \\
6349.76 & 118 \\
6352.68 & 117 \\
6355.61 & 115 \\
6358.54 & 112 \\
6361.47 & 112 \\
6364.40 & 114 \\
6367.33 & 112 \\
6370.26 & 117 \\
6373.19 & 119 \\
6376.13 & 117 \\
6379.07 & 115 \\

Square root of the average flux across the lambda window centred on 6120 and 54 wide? 10.6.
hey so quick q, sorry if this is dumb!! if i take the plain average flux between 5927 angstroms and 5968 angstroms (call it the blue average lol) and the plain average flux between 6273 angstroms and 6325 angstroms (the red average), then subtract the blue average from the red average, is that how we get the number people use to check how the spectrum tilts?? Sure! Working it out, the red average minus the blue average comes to -2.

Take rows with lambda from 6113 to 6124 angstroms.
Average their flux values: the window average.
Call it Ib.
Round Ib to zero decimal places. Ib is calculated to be 109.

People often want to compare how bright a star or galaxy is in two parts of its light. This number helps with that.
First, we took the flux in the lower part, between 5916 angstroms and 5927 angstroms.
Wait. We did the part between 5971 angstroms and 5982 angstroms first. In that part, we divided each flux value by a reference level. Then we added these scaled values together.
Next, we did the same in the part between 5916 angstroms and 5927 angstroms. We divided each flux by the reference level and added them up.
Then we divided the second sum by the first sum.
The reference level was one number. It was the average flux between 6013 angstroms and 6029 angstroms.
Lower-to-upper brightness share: 0.985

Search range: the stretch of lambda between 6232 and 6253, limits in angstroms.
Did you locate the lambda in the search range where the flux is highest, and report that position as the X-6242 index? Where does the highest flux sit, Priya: 6236.73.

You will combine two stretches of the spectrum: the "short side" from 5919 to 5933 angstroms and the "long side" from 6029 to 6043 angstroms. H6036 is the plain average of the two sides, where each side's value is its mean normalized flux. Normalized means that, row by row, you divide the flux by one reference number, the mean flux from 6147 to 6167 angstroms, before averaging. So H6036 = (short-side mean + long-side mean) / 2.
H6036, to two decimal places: 1.11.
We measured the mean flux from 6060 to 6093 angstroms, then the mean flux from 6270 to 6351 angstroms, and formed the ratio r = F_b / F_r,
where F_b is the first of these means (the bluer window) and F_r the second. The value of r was 1.03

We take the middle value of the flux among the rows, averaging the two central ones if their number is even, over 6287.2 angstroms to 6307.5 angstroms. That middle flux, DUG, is 112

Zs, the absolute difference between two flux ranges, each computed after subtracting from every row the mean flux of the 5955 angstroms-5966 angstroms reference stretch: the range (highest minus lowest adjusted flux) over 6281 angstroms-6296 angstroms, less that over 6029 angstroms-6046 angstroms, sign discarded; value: 2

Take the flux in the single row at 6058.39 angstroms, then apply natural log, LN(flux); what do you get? 4.78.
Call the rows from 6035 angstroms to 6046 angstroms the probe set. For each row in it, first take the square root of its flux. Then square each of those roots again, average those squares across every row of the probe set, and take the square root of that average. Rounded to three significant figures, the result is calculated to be 10.9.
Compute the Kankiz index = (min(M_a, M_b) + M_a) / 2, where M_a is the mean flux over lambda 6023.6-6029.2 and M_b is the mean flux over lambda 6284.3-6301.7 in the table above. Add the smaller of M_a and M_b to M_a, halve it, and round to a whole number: 114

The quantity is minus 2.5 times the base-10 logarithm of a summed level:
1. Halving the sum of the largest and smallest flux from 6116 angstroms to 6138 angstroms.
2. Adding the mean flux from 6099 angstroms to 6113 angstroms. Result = -5.87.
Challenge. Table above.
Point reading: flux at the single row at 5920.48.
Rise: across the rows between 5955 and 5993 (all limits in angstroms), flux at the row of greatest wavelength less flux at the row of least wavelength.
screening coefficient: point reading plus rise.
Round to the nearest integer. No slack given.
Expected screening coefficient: 117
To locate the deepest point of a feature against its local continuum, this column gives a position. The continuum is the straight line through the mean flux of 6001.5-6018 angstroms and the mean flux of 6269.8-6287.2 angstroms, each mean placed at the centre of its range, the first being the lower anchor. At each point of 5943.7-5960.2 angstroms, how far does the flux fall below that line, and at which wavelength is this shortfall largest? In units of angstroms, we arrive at 5945.07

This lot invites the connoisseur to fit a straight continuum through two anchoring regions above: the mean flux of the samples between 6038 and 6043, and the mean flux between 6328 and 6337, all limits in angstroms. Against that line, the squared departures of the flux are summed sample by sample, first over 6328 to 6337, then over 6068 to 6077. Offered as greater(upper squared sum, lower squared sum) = 25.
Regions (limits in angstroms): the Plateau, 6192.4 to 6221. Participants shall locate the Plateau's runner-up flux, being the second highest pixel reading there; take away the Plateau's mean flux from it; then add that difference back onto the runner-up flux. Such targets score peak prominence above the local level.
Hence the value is 124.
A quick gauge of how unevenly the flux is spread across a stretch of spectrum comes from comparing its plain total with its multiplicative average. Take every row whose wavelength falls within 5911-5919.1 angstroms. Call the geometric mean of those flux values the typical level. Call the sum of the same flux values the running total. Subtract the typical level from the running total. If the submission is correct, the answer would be 227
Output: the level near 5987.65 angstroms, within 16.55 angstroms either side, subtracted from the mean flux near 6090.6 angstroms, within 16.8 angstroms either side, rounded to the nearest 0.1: -1.2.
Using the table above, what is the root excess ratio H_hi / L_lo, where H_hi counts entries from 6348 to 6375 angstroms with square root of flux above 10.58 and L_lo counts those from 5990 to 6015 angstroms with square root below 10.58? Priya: 3.0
